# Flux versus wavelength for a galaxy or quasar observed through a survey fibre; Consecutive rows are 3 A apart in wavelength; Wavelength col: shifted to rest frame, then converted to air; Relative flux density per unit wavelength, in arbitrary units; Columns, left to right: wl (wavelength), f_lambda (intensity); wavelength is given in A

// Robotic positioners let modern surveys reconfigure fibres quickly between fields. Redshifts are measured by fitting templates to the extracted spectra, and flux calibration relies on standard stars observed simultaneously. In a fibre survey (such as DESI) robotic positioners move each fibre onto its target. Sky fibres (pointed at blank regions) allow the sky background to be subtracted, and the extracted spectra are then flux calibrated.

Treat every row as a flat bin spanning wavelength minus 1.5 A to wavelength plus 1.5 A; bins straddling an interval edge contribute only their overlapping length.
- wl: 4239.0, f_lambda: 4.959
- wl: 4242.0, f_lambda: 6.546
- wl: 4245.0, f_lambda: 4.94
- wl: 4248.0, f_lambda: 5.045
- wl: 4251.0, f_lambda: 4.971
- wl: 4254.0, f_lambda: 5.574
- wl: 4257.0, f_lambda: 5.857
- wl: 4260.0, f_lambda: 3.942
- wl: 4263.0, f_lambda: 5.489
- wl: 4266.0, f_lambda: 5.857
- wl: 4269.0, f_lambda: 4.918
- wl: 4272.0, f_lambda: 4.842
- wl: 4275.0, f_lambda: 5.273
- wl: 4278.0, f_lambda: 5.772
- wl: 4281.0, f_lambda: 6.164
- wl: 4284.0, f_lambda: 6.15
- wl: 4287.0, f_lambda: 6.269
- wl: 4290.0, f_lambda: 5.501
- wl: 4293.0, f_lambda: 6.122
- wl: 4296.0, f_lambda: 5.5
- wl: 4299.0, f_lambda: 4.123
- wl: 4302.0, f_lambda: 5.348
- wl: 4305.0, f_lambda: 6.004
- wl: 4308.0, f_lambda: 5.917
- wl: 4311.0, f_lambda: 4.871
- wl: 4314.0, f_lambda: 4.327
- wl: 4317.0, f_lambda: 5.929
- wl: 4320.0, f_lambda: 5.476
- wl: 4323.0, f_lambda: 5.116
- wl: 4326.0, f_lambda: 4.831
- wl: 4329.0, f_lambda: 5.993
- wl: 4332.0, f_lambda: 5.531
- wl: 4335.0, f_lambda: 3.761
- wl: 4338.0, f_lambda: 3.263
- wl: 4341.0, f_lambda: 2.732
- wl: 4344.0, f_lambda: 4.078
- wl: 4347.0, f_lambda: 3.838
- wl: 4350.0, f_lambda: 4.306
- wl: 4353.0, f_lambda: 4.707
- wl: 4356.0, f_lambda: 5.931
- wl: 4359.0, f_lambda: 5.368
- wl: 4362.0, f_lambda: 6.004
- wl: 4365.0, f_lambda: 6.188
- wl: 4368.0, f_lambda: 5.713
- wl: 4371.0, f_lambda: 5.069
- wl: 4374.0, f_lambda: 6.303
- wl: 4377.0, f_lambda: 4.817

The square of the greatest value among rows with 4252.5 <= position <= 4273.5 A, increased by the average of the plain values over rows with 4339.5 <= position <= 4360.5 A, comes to 38.7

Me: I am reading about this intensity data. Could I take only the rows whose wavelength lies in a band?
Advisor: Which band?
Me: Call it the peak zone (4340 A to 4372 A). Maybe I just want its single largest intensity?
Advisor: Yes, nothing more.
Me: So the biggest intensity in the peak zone 6.188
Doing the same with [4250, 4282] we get 6.164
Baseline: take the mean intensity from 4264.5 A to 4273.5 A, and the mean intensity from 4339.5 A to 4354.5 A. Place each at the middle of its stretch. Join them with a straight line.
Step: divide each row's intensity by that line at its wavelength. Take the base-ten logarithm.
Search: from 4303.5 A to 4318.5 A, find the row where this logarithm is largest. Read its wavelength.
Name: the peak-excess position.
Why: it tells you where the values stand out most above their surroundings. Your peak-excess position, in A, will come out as 4317.0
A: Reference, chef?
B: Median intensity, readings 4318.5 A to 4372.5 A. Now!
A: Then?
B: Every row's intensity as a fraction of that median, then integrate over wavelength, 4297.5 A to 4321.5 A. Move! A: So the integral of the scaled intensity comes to 25 A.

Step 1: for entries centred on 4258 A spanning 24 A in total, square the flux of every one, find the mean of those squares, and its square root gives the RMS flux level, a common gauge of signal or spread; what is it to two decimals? 5.24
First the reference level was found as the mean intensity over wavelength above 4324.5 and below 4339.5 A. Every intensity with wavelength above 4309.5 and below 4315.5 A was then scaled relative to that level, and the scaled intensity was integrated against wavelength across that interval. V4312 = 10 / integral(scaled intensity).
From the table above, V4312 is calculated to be 1.69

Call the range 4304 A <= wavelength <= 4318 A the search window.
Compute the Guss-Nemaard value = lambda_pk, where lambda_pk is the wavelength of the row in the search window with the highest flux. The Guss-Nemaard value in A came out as 4305.0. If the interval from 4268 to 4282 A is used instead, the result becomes 4281.0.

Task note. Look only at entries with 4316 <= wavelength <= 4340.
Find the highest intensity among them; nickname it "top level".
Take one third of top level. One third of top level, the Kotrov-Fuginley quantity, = 2.00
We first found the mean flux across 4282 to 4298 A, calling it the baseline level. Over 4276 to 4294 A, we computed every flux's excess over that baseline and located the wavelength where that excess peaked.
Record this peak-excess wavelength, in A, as 4287.0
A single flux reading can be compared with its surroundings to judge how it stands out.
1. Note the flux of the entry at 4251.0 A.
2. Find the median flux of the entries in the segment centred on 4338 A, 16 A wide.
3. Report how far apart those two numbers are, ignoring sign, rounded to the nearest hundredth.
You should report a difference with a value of 1.21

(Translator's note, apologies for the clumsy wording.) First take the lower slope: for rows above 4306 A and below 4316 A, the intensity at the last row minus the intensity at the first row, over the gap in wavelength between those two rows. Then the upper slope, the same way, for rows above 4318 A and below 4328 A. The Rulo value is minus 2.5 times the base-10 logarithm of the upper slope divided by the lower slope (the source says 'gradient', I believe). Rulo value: 1.0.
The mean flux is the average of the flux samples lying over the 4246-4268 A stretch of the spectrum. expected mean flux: 5.2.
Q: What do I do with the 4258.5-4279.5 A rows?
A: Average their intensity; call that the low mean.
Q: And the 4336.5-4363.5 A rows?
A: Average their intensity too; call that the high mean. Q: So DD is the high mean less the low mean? -0.7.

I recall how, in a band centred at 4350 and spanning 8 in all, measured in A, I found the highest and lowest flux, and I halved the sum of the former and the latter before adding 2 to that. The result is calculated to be 6.3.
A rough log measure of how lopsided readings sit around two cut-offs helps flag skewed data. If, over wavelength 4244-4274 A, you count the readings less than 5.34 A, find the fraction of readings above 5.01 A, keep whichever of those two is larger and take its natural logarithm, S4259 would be 1.8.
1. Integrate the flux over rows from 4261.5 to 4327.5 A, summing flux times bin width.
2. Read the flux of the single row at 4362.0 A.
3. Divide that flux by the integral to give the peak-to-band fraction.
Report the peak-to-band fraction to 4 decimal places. 0.0167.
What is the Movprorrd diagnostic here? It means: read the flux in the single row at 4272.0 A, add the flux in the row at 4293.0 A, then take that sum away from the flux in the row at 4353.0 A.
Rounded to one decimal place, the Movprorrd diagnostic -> -6.3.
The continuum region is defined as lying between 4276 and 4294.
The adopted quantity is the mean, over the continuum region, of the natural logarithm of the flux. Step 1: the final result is 1.79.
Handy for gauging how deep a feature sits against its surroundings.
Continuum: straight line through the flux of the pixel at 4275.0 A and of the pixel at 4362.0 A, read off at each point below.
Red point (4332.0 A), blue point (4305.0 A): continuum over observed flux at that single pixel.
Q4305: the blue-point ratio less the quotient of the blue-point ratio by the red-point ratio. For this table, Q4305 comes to 0.035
